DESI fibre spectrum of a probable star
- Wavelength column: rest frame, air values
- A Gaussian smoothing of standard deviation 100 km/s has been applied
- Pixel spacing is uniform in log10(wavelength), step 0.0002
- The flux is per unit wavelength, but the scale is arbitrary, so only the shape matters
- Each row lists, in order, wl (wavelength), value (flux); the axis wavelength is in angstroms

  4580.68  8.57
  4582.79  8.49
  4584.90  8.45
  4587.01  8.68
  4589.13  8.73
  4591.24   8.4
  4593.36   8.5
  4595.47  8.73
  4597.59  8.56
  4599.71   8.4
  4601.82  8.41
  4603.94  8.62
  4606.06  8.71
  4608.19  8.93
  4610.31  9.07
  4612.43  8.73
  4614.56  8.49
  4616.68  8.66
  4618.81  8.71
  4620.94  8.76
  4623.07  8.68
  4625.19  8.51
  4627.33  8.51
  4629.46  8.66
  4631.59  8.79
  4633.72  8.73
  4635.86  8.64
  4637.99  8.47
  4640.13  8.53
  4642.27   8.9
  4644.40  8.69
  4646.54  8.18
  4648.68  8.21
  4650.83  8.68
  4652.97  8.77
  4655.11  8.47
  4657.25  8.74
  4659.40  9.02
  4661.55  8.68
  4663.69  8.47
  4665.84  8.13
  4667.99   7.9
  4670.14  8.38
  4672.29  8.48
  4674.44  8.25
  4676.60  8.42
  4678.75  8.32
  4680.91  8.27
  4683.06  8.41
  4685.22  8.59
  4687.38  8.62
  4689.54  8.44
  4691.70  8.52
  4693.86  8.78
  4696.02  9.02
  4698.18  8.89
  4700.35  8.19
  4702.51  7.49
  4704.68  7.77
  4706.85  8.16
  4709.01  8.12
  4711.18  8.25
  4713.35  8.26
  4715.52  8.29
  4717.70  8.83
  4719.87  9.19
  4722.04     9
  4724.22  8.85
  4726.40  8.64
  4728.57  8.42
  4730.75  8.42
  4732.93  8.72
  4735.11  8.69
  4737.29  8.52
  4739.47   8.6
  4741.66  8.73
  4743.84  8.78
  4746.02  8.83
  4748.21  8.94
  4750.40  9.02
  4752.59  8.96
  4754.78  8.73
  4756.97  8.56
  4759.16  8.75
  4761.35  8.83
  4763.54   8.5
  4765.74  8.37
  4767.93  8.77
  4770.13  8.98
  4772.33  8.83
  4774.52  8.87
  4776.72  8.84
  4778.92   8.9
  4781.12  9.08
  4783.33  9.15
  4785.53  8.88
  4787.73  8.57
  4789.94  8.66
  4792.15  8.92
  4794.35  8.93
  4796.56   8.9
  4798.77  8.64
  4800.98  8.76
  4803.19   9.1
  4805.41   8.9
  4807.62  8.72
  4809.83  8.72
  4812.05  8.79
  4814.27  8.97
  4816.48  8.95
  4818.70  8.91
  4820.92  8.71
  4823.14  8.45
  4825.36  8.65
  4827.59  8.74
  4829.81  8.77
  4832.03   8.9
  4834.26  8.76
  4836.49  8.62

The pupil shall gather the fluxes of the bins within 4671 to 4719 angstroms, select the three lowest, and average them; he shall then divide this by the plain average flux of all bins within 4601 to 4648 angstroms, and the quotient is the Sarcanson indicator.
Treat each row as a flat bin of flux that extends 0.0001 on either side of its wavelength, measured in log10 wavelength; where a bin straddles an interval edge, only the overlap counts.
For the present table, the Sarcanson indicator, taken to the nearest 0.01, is 0.90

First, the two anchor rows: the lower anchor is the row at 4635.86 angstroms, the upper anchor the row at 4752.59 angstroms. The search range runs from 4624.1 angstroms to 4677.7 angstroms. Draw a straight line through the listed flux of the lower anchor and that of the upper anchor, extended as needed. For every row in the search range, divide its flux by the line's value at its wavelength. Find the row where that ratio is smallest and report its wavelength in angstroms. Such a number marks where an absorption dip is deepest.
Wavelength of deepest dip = 4667.99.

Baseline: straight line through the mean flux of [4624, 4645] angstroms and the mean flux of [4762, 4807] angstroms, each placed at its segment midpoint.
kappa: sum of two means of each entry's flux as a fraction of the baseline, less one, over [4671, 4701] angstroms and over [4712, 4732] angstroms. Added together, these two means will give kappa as -0.033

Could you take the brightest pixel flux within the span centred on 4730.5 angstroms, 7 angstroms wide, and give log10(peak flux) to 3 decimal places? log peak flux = 0.941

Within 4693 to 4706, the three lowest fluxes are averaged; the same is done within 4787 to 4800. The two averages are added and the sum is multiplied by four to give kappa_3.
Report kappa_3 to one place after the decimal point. 65.8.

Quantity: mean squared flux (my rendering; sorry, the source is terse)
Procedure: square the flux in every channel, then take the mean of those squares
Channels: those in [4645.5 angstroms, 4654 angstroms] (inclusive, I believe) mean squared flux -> 71.6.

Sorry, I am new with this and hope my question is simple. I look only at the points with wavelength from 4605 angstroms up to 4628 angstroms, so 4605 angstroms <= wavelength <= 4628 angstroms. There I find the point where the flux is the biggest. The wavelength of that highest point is 4610.31 angstroms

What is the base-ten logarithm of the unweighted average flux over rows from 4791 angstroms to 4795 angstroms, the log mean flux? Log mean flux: 0.951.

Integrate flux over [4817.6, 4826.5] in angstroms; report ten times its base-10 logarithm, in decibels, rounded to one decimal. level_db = 18.9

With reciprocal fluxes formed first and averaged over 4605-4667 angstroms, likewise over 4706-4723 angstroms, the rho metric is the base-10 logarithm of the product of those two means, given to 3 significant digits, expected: -1.87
